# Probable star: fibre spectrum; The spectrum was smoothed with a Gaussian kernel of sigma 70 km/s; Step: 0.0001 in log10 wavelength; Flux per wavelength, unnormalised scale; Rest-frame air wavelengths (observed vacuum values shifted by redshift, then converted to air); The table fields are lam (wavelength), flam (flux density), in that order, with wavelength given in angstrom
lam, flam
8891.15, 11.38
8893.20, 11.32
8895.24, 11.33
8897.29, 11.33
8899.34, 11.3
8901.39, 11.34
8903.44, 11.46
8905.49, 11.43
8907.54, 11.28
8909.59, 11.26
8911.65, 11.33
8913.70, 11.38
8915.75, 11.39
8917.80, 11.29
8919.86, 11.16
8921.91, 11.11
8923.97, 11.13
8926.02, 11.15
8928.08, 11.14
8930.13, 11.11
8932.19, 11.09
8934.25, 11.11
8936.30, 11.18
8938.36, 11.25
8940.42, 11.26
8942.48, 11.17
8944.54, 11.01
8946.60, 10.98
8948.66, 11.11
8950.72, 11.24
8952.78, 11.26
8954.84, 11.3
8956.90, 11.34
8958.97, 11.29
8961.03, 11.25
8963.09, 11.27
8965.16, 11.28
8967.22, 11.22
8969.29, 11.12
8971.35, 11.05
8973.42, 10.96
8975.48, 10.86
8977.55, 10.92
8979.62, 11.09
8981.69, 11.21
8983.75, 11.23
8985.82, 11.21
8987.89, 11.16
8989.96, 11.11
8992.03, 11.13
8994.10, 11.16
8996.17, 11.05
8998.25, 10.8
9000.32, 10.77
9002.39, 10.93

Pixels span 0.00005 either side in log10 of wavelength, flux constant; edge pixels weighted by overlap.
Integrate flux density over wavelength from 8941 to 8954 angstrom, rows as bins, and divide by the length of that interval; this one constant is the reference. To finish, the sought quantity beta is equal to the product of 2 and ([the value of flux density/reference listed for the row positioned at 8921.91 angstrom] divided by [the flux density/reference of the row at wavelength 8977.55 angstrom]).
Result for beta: 2.03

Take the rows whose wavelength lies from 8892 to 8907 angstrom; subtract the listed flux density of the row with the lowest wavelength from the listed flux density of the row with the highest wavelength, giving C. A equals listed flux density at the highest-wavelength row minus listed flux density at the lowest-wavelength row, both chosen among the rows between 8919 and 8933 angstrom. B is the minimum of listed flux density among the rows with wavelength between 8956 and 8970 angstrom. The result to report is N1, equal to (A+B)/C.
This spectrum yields 100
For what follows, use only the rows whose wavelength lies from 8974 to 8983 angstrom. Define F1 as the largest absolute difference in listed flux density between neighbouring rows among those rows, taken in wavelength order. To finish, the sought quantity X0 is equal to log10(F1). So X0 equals -0.77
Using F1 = 0.170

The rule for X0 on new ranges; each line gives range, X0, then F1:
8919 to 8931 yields -1.30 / 0.050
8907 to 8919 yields -1.00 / 0.100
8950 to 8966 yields -1.30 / 0.050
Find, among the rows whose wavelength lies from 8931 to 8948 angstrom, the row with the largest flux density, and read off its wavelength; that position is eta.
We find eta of 8940.42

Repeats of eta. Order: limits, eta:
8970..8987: 8983.75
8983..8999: 8983.75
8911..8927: 8915.75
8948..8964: 8956.90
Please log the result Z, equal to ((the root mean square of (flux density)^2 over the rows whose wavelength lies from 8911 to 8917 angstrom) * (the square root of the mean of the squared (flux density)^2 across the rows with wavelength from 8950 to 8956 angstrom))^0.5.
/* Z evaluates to 128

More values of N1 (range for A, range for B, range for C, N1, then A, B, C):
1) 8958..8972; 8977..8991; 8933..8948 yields -82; -0.24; 10.92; -0.13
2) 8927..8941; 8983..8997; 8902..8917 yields -160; 0.12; 11.05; -0.07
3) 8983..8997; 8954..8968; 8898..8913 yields 368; -0.18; 11.22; 0.03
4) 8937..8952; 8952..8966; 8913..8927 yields -49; -0.01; 11.25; -0.23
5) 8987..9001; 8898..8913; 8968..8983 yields 121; -0.39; 11.26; 0.09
